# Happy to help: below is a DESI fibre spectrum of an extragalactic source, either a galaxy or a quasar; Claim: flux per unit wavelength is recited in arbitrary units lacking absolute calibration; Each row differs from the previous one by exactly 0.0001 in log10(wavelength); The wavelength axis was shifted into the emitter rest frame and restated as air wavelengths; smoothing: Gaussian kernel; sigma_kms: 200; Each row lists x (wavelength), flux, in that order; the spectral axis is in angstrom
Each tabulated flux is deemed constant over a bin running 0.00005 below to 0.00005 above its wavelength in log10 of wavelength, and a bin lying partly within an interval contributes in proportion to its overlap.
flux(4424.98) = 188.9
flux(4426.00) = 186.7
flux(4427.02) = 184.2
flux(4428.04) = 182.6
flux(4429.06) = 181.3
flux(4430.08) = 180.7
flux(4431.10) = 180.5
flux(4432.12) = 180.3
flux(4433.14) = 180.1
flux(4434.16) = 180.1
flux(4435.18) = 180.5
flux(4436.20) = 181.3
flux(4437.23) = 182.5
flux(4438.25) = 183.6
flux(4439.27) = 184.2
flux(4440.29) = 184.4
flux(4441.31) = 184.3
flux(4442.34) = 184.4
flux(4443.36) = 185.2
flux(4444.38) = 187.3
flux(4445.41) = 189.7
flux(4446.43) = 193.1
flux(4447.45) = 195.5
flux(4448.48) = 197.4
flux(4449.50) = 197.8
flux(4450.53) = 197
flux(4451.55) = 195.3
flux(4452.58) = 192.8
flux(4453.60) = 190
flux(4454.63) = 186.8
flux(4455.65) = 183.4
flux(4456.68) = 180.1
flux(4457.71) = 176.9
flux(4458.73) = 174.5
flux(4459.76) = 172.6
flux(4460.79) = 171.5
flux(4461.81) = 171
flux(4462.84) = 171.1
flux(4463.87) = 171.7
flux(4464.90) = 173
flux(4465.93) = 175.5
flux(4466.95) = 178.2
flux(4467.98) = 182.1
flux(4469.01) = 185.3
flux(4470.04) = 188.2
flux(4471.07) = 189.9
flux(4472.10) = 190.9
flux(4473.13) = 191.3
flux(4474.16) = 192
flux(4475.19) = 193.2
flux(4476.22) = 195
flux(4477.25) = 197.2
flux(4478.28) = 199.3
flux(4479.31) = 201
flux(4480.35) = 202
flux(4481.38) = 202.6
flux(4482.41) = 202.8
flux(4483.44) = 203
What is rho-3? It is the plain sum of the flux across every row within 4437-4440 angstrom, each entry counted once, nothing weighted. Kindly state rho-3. 550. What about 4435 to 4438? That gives 544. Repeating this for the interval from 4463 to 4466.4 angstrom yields 520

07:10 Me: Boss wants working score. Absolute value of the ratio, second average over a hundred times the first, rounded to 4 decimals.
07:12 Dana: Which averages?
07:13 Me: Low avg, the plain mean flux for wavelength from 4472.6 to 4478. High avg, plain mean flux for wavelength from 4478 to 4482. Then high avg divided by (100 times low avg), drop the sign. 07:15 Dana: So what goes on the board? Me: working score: 0.0104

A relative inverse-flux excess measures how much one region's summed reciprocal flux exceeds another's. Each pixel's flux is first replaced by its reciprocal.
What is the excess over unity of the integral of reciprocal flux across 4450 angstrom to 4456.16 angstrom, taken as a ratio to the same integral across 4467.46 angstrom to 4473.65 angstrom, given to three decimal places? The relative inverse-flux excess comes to -0.019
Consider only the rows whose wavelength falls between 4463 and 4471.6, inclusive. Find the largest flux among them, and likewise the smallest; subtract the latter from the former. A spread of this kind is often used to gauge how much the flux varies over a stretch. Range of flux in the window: 18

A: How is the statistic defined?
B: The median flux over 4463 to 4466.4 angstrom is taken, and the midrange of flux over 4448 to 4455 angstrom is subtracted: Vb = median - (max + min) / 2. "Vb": -19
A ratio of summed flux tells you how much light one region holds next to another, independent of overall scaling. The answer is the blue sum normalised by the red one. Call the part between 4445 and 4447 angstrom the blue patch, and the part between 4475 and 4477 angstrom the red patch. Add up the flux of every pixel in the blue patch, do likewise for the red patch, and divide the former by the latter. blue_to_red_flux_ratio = 0.99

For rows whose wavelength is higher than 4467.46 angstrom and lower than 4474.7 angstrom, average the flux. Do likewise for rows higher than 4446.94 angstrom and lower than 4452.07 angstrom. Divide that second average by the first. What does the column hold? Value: 1.04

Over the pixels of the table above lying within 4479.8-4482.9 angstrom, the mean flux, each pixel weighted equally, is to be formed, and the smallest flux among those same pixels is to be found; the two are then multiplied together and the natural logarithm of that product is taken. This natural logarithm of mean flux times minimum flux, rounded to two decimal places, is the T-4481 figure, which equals 10.62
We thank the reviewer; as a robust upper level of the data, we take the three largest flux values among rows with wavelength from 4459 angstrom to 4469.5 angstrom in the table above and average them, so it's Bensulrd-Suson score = 182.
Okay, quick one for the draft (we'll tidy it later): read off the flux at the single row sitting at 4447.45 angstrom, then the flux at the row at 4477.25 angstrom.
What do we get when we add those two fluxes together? 393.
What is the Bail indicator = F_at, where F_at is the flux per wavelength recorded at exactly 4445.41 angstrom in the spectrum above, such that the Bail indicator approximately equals 189.7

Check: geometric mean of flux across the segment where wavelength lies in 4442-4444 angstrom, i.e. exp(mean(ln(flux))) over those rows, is 185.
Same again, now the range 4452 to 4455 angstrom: 190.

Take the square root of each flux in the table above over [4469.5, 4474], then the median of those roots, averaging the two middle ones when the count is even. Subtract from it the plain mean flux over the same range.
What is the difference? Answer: -176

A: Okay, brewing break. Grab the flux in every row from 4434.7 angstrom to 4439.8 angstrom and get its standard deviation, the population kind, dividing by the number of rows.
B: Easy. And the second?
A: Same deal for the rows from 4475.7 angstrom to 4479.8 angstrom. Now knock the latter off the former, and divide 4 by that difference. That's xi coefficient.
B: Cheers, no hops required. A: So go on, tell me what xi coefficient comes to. -5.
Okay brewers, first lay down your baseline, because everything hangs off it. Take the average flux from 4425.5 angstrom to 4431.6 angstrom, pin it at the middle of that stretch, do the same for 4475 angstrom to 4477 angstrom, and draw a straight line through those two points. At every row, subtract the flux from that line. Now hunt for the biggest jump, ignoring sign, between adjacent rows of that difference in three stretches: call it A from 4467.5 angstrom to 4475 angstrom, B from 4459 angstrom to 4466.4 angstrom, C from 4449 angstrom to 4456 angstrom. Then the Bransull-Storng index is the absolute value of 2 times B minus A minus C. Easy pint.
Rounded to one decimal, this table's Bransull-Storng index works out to 2.1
